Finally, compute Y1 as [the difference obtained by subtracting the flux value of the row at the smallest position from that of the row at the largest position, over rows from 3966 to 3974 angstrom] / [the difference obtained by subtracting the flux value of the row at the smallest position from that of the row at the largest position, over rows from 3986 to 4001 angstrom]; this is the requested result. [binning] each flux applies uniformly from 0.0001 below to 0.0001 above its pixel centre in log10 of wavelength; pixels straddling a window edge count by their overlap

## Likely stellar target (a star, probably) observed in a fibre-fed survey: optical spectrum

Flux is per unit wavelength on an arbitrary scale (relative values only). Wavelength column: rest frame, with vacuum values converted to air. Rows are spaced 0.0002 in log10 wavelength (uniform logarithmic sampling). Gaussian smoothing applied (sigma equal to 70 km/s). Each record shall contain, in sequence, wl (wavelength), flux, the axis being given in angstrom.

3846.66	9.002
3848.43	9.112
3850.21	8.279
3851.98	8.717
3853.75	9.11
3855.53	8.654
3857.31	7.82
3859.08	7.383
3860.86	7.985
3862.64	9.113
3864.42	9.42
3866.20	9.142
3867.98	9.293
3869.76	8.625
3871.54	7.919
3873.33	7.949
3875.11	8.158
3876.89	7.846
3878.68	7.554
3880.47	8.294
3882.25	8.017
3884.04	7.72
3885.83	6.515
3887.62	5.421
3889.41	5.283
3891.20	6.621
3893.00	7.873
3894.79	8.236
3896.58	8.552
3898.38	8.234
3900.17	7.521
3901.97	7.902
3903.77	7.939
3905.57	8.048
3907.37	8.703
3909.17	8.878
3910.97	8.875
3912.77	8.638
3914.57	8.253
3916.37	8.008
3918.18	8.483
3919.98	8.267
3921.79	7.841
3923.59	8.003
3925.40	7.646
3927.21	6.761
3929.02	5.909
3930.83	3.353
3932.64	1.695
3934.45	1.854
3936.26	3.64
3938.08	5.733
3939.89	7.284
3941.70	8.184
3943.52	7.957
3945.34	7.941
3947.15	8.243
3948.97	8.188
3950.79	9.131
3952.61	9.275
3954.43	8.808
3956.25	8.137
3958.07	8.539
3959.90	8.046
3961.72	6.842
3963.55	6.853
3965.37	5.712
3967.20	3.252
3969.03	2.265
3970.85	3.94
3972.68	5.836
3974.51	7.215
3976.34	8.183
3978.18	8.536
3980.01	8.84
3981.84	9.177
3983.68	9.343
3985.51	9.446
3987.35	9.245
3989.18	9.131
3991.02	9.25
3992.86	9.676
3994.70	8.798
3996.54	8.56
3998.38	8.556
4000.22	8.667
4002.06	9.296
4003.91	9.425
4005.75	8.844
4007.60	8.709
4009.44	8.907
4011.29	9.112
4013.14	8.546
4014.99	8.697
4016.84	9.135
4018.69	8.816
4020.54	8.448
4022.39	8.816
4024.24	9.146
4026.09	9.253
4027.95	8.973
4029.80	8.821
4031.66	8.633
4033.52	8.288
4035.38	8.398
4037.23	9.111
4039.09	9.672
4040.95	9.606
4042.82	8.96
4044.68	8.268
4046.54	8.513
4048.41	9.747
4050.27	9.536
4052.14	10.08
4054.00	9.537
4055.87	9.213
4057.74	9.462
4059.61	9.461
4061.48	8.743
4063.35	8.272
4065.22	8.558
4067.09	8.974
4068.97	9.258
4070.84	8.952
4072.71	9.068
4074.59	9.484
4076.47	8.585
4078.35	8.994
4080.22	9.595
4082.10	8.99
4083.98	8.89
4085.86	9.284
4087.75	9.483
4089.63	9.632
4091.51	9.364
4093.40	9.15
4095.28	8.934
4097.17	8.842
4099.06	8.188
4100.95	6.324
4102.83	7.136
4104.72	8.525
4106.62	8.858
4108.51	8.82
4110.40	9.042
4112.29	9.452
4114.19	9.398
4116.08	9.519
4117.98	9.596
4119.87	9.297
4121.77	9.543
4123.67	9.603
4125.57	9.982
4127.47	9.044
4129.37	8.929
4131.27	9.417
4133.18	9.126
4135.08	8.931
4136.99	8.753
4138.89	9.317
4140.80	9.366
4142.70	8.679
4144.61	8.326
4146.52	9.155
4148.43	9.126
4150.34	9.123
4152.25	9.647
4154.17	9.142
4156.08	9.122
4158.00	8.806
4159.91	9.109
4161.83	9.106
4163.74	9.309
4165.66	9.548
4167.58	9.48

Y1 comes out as -4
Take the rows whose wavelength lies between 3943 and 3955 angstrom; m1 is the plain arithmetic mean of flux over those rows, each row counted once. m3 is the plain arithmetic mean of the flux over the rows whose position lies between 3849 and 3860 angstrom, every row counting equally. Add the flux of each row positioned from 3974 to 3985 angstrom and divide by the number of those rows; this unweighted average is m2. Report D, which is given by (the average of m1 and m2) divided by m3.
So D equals 1.02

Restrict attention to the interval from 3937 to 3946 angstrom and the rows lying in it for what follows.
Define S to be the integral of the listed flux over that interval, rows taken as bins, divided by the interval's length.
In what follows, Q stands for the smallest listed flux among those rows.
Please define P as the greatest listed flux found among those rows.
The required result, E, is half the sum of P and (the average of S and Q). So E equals 7.4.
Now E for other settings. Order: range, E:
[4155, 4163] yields 9.0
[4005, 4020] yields 8.9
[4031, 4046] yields 9.1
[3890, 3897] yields 7.8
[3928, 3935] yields 4.2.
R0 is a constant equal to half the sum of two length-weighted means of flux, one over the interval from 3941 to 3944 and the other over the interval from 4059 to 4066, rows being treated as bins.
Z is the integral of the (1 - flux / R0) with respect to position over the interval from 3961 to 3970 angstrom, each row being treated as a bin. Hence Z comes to 3.7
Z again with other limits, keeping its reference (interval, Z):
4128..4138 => -0.8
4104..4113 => -0.6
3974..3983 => -0.1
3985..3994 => -1.0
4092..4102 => 0.1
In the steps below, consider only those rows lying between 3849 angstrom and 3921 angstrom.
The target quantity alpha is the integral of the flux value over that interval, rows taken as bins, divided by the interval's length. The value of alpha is 8.1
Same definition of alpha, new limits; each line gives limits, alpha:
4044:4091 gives 9.2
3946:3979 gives 7.1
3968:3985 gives 7.1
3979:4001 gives 9.1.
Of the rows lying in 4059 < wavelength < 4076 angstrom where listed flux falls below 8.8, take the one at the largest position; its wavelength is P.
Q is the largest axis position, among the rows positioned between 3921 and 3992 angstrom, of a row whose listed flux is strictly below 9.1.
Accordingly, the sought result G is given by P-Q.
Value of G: 85.2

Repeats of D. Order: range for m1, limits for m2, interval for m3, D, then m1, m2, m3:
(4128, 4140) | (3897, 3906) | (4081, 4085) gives 0.95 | 9.1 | 7.9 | 8.94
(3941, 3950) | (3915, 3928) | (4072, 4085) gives 0.88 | 8.1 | 7.9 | 9.09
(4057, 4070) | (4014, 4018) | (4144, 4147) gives 1.02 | 9.0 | 8.9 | 8.74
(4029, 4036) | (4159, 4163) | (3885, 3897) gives 1.27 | 8.5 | 9.1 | 6.93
